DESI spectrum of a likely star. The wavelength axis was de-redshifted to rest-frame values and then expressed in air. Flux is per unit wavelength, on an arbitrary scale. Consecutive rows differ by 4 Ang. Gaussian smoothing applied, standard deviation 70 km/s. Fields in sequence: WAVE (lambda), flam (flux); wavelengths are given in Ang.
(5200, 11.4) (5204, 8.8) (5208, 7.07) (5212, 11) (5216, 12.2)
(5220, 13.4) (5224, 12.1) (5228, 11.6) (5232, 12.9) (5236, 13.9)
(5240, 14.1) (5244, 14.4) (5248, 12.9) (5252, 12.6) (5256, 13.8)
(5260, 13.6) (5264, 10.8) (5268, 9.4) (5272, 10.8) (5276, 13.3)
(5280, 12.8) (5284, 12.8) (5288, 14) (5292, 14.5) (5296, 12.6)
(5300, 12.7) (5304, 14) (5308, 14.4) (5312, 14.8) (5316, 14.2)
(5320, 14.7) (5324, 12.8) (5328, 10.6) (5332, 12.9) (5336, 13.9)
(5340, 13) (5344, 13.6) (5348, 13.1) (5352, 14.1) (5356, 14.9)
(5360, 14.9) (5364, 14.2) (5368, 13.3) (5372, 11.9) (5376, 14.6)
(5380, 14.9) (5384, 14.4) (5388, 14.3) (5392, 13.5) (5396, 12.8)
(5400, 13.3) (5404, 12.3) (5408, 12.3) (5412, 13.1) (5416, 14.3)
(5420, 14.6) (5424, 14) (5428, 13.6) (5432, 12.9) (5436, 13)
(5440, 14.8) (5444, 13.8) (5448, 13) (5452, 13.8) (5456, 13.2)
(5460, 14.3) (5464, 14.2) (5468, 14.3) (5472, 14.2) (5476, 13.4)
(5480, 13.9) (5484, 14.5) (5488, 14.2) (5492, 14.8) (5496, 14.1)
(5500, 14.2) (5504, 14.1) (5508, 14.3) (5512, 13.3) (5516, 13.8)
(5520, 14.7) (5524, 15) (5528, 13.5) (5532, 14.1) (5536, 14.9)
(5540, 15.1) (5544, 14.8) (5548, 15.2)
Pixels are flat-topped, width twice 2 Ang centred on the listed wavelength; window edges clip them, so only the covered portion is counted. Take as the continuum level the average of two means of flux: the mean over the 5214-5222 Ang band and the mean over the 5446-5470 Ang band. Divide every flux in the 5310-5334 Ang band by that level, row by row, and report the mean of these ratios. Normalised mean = 1.00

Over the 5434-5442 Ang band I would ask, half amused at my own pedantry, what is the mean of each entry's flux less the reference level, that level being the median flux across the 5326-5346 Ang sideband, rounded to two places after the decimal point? 0.90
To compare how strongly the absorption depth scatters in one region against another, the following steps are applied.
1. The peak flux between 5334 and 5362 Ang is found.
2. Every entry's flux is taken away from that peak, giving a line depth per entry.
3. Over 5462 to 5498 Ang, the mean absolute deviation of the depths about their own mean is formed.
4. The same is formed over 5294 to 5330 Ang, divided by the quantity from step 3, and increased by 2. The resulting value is 6.4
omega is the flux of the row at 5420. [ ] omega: 14.6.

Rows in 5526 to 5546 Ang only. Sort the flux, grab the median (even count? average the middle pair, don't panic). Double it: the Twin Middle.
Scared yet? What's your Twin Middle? 30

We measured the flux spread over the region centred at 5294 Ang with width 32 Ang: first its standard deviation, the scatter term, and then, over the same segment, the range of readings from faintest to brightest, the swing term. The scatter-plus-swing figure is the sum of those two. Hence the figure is 2.7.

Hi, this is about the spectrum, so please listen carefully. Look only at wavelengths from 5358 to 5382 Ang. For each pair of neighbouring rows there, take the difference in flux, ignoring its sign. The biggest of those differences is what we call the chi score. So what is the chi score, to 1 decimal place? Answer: 2.7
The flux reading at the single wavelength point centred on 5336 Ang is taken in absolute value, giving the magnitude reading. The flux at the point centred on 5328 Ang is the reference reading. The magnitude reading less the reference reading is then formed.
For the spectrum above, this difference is 3.3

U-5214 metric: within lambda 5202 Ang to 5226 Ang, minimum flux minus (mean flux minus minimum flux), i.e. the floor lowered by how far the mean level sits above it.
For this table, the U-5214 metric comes 3.4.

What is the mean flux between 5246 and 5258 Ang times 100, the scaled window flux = 1310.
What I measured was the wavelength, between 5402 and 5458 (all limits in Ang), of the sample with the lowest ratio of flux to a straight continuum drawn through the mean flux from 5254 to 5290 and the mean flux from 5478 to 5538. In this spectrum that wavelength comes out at 5408 Ang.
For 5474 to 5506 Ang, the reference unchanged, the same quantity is 5476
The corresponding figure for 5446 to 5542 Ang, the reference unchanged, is 5512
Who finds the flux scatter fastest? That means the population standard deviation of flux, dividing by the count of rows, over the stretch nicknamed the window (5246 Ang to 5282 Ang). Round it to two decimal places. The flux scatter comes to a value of 1.43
